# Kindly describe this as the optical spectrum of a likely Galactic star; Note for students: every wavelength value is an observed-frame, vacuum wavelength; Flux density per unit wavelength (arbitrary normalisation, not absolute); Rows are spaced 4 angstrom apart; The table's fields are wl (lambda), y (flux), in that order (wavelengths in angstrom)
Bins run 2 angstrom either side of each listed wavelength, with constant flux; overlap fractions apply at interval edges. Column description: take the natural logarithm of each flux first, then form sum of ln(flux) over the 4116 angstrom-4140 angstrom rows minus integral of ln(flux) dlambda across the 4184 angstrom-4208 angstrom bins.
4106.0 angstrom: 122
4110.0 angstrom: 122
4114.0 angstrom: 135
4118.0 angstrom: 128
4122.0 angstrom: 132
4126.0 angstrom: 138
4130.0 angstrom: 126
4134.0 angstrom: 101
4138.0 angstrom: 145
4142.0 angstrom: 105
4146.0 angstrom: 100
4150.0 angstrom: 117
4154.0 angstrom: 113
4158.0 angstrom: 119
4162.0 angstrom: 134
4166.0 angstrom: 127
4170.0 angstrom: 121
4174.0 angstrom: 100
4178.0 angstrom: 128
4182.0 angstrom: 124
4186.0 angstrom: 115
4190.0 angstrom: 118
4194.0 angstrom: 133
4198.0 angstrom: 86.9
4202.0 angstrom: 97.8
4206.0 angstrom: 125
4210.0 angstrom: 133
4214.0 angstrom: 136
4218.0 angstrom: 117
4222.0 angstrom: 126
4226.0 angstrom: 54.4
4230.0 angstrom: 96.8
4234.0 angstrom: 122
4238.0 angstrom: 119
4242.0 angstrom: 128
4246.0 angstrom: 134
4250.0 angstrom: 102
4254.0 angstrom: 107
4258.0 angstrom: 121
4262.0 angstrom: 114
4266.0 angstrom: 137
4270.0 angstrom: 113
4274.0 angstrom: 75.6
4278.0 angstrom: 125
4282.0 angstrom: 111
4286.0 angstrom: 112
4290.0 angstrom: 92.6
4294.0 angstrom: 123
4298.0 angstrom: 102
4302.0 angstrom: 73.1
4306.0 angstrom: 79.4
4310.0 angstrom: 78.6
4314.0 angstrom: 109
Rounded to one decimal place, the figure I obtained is -84.0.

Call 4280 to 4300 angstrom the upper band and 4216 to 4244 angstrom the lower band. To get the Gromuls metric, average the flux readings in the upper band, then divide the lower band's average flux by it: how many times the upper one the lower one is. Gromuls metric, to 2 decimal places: 1.01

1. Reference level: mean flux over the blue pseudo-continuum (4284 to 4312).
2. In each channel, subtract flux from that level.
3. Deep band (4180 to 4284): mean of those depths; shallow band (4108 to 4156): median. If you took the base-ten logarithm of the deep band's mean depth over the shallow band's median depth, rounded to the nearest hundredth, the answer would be -0.17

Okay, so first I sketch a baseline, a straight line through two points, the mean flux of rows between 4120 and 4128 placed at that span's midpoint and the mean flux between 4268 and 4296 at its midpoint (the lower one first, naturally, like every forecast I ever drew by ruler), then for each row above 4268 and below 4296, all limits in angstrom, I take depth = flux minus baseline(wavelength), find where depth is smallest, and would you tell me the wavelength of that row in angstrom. 4274.0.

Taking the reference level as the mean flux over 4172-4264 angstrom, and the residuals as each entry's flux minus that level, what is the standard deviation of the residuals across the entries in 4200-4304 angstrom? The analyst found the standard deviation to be 20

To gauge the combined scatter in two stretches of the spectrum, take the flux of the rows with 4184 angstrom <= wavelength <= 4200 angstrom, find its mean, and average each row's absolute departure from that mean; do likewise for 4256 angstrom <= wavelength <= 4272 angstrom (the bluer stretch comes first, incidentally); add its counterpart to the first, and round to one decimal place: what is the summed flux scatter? 21.0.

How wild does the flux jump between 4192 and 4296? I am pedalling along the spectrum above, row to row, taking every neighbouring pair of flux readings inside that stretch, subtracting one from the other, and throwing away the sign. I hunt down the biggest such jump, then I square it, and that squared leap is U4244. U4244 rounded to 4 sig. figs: 5127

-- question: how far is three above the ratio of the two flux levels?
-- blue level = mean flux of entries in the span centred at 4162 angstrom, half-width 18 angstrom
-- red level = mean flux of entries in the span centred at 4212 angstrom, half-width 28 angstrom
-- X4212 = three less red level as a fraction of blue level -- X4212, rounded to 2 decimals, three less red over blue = 2.04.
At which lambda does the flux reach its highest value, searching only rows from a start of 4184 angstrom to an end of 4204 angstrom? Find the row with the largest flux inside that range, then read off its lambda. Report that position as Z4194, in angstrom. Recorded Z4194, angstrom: 4194.0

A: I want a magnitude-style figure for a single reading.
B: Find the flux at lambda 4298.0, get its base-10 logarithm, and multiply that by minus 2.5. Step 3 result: -5.02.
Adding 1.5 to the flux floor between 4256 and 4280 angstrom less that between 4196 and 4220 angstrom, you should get -10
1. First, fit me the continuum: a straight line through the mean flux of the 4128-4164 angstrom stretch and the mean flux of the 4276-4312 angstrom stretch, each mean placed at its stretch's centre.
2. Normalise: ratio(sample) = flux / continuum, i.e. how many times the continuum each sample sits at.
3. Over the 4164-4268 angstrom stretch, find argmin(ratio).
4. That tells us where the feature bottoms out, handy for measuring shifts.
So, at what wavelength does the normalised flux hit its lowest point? 4226.0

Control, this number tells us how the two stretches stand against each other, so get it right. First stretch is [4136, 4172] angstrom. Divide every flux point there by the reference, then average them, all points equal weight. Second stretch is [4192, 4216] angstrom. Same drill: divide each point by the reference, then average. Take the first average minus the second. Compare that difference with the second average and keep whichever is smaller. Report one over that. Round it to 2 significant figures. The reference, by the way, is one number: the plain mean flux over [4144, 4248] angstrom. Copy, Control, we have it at 78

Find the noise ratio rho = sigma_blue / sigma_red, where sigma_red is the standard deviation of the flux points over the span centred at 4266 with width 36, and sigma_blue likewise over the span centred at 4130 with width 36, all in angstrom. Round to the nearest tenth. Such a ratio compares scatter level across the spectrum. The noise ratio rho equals 1.0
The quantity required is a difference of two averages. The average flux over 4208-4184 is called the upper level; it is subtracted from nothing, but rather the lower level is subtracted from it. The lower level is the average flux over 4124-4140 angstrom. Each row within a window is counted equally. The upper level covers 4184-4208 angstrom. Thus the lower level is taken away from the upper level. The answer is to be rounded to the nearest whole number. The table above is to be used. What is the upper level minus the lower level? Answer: -15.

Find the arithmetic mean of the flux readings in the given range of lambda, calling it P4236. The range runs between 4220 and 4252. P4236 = 110.3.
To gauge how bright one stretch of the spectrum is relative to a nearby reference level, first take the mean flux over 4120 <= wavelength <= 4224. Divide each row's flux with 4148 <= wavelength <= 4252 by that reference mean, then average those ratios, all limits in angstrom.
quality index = 0.97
